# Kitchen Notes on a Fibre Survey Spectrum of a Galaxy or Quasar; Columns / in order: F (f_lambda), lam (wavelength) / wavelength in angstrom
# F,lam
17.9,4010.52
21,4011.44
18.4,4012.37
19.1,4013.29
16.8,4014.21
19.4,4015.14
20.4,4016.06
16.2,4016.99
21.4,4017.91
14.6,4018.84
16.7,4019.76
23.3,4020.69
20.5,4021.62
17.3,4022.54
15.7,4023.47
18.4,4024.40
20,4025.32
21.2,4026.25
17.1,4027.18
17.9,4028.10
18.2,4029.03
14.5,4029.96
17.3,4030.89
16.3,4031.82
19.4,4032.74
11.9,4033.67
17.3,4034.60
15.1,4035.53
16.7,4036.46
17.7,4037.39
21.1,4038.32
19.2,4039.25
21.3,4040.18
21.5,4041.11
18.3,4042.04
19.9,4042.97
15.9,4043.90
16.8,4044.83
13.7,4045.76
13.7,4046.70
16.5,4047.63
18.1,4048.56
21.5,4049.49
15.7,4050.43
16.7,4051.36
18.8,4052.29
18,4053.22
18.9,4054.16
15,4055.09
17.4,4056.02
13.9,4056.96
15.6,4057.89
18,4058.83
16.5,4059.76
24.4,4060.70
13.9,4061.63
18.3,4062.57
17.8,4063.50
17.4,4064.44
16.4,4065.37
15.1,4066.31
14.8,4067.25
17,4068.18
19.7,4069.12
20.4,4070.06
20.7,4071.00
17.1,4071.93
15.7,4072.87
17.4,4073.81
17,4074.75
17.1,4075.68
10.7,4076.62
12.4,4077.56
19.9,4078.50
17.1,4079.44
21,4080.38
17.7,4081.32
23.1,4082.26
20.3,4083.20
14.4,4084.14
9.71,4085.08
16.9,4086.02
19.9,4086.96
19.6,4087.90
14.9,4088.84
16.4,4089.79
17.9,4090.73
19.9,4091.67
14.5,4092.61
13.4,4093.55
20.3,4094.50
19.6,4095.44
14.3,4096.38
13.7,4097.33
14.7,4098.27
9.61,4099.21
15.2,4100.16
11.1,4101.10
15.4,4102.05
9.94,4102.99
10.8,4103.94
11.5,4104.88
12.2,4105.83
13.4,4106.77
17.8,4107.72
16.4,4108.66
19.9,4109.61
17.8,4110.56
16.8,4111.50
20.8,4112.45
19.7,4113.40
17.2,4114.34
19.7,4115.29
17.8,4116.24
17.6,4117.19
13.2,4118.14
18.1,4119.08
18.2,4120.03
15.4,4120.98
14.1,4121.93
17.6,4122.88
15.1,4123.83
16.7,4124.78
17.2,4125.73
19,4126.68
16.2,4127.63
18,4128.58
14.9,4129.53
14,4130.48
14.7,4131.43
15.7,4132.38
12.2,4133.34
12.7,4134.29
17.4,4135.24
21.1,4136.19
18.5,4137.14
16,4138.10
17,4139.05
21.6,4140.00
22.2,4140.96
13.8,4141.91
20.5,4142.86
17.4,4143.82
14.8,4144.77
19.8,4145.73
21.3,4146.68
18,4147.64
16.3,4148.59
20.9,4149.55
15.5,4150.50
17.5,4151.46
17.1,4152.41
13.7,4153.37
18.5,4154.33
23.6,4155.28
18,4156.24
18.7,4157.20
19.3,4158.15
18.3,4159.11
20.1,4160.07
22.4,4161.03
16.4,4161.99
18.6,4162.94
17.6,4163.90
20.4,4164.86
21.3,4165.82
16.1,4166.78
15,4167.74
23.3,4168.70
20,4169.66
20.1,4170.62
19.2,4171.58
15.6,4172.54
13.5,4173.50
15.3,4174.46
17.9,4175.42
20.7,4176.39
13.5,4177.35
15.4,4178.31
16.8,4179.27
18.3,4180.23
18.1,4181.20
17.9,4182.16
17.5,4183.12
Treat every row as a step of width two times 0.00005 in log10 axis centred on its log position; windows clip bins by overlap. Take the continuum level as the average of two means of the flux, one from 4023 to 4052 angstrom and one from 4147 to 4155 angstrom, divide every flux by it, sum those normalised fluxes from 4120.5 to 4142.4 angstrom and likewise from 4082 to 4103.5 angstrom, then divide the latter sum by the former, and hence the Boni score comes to 0.96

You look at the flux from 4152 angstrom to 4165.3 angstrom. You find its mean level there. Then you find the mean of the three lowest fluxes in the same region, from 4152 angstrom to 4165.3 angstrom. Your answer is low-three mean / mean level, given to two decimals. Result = 0.84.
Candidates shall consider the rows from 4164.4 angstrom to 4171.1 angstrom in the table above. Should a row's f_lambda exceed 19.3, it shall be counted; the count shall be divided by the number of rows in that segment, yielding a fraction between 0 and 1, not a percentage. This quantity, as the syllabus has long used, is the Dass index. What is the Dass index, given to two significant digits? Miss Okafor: 0.71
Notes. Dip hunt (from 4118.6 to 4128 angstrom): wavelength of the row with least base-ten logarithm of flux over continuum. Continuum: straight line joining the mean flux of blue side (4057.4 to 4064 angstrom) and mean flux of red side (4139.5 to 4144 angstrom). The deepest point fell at 4121.93 angstrom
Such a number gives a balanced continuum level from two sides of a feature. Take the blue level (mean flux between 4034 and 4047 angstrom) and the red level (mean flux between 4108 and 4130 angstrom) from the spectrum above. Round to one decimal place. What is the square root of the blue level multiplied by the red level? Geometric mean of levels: 17.5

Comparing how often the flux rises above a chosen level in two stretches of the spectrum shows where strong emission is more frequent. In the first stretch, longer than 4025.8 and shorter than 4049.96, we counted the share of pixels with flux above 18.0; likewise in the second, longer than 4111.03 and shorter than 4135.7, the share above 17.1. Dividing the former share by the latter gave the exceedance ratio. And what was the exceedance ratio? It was 0.85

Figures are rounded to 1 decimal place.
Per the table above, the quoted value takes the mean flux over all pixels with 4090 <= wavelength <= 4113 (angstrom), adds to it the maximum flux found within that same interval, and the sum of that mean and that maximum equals 36.1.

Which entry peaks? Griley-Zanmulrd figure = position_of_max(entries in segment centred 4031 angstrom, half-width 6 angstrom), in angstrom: 4026.25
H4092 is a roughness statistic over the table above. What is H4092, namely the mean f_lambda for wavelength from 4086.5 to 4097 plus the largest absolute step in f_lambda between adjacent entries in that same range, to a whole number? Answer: 24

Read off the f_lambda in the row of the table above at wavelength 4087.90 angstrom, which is 19.6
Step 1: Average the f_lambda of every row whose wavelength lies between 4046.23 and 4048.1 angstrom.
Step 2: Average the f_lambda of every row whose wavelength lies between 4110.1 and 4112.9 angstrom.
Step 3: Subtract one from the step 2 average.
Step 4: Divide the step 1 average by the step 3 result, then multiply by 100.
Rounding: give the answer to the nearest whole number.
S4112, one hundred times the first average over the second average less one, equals 86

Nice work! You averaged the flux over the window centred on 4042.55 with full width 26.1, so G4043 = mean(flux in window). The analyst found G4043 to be 17.39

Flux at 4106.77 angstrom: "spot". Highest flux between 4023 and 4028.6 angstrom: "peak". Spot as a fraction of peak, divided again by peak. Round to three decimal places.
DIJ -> 0.030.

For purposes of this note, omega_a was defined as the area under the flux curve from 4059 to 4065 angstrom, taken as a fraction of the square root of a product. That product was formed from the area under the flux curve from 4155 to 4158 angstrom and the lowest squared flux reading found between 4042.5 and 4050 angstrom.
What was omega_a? 1.0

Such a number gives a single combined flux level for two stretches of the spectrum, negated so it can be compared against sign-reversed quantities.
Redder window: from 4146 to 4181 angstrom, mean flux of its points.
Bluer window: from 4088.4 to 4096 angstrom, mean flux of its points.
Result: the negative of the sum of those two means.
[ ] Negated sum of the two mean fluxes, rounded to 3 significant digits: -35.3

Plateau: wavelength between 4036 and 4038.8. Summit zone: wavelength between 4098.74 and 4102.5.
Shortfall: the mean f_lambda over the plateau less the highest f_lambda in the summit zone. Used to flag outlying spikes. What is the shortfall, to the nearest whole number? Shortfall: 3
